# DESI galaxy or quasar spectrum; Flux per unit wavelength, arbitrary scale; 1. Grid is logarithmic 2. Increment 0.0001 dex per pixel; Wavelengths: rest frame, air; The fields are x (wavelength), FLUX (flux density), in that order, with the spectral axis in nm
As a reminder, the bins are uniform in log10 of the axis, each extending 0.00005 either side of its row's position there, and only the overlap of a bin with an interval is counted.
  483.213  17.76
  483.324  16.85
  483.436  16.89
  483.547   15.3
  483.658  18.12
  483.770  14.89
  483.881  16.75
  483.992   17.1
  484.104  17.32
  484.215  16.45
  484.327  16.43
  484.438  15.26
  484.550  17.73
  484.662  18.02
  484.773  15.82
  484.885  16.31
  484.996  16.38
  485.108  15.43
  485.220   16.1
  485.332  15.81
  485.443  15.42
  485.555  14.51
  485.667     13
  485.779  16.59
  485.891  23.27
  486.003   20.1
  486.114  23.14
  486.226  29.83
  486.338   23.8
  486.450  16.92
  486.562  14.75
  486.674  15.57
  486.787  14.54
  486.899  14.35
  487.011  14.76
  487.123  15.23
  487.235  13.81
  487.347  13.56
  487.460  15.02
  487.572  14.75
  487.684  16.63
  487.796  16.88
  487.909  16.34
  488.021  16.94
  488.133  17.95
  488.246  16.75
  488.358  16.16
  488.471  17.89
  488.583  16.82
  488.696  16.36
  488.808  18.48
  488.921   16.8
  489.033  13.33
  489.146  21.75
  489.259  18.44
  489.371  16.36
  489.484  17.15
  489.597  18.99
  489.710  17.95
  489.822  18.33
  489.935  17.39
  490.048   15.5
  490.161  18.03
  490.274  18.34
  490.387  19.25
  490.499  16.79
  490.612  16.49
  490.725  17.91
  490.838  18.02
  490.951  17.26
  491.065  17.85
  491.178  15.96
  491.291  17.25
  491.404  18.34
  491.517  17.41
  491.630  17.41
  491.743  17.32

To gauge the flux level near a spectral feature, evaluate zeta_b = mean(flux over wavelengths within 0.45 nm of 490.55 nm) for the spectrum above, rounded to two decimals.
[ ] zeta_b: 17.76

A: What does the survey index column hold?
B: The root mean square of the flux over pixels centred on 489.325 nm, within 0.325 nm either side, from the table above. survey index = 17.9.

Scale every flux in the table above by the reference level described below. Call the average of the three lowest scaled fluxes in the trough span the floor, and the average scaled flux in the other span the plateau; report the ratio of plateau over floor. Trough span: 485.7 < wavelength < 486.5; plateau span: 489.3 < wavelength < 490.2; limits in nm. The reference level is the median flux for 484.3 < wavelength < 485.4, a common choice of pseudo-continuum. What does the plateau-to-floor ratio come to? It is 0.98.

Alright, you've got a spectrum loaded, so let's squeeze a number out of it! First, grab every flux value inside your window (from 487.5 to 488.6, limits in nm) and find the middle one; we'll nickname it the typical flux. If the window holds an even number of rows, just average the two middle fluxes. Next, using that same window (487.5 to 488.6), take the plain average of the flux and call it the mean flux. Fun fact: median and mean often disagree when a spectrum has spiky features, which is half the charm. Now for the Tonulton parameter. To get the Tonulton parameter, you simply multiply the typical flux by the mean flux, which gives 280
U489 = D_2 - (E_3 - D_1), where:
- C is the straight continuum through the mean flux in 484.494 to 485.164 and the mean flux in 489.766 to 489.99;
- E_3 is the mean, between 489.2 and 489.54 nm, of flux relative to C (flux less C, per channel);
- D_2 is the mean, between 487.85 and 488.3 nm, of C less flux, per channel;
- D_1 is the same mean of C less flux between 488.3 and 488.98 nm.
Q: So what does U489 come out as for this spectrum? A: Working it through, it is 1.3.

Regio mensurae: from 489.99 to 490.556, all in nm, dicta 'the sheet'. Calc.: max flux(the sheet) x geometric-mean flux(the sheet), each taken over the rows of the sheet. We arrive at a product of 337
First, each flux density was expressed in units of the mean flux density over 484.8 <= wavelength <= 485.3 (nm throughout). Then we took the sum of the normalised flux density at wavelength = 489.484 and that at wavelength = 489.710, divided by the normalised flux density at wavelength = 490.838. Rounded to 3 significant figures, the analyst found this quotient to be 1.95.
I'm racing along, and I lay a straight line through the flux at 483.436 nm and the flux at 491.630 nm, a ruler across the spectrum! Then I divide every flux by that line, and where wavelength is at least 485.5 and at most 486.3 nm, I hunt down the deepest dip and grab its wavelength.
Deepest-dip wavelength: 485.667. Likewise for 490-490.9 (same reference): 490.048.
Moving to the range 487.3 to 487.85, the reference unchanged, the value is 487.347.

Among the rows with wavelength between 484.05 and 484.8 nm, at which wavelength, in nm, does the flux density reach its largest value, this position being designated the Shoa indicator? 484.662 nm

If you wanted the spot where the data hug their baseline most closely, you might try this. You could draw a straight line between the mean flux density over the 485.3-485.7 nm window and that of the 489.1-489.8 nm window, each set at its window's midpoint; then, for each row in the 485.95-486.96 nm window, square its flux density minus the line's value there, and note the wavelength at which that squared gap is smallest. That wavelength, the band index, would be 486.674 nm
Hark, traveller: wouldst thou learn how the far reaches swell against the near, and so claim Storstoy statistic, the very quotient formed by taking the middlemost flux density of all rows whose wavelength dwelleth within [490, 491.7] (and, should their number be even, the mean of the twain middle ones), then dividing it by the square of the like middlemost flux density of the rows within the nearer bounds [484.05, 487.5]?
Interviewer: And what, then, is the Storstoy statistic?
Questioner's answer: 0.070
